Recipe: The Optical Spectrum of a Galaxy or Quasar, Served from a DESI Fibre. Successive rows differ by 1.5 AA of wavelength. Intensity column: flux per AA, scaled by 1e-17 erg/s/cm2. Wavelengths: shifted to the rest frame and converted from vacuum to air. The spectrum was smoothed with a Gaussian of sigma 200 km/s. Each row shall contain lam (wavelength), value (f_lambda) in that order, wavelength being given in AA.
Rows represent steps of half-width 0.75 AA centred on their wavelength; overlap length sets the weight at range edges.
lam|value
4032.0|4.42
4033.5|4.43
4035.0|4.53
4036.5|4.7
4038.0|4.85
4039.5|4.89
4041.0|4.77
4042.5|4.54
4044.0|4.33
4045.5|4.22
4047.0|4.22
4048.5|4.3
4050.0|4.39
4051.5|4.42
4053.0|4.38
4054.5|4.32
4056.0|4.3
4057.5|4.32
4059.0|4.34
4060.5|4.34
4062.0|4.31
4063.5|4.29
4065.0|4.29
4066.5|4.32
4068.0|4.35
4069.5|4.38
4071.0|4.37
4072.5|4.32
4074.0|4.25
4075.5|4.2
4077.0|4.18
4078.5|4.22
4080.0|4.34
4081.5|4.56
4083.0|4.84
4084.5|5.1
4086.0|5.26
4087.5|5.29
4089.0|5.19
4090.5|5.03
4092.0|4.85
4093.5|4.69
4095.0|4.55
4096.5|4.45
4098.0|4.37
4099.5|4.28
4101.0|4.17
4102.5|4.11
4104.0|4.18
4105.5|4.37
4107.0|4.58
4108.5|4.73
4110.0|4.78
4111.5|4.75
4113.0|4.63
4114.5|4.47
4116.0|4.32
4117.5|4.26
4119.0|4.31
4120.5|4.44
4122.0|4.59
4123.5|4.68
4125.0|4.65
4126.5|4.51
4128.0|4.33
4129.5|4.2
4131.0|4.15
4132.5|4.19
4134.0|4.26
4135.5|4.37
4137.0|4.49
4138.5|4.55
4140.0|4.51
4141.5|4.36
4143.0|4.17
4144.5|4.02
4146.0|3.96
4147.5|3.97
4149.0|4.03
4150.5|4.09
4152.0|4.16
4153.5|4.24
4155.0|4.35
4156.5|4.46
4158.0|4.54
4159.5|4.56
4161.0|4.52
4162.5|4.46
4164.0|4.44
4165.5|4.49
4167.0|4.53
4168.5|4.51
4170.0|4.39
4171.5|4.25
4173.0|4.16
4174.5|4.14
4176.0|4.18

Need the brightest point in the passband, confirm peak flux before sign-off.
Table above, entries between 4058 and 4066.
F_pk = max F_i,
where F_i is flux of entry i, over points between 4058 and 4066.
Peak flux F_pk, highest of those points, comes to 4.34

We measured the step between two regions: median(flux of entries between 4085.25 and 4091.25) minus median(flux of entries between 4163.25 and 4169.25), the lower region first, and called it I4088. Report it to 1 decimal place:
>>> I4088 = 0.7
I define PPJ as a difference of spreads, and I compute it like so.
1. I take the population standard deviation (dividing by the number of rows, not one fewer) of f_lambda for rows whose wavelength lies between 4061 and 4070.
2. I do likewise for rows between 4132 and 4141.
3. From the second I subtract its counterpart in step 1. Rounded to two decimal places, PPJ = 0.10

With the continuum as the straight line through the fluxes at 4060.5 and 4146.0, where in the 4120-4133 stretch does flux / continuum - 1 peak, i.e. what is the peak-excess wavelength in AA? 4123.5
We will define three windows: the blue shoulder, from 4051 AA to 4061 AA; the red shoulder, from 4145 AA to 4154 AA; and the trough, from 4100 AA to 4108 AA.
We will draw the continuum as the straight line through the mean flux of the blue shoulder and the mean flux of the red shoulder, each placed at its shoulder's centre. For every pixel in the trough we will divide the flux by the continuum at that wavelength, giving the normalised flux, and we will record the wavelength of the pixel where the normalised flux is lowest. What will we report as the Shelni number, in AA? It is 4102.5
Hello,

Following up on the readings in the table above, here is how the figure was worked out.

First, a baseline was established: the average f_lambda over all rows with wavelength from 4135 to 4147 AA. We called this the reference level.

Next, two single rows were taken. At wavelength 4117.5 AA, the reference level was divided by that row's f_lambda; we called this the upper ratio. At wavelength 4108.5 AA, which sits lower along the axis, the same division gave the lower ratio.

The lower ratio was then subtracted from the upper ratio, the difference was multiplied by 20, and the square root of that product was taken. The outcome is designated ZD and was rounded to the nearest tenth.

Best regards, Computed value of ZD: 1.4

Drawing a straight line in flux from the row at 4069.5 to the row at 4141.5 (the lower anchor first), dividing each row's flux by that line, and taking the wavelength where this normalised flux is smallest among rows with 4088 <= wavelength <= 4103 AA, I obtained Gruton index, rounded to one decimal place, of 4102.5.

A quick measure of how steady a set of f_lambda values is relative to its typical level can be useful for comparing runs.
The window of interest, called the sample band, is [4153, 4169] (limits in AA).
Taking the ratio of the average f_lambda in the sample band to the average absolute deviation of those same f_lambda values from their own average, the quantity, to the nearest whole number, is 67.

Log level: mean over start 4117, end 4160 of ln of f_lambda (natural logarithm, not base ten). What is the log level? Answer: 1.46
